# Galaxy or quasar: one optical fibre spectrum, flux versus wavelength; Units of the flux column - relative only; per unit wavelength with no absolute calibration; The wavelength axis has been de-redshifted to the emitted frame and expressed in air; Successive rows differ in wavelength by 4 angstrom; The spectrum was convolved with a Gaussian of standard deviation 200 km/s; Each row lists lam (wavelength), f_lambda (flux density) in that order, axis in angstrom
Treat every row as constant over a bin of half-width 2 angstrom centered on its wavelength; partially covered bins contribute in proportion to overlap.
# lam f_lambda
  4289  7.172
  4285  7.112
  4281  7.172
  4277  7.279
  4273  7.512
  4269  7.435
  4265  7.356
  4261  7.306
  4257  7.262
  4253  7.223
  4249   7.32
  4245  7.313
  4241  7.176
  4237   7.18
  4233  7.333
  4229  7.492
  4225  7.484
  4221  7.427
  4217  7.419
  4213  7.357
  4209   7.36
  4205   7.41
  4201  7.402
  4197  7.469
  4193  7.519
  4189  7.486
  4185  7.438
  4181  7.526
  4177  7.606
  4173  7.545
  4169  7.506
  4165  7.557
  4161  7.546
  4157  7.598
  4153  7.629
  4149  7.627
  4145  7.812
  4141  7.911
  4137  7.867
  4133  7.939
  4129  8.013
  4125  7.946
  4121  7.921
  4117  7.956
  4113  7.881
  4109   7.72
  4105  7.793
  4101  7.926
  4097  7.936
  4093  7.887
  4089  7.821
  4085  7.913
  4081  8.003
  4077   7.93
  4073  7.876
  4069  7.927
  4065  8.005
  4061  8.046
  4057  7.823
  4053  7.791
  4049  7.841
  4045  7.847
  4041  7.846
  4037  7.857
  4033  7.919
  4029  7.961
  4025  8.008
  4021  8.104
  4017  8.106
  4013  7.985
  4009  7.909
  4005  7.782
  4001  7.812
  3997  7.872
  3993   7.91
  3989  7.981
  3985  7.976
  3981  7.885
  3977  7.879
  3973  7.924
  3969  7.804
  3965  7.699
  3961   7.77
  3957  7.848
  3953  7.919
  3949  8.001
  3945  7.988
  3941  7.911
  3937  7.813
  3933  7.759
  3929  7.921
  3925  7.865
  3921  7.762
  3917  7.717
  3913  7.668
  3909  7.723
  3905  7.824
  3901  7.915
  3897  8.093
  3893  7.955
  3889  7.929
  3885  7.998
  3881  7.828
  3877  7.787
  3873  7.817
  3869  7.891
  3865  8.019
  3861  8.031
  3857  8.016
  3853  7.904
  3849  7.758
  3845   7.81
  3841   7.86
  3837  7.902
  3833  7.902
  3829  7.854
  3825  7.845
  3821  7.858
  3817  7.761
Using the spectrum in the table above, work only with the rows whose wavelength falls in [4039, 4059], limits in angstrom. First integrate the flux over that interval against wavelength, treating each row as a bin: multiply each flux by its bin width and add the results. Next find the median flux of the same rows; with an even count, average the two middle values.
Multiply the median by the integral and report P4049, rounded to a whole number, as 1228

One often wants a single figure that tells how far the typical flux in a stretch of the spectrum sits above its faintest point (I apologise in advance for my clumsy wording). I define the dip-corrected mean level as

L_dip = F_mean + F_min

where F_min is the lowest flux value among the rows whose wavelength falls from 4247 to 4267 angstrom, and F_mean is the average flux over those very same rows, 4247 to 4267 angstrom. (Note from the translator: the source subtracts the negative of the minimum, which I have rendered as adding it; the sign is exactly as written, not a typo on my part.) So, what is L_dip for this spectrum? 14.5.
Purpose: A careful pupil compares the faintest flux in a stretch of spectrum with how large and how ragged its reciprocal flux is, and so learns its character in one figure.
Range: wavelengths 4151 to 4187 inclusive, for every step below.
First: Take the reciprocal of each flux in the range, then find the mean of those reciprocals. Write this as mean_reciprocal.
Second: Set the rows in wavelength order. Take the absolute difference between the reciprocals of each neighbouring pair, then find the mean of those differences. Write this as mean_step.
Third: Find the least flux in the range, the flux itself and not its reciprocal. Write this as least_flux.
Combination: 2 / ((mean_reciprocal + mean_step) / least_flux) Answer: 112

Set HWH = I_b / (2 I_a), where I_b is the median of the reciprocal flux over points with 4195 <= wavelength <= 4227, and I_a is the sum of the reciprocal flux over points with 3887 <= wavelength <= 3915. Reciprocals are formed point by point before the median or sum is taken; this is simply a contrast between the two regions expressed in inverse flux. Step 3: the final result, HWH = 0.076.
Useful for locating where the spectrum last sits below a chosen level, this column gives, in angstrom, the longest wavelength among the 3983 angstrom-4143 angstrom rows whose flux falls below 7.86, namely 4109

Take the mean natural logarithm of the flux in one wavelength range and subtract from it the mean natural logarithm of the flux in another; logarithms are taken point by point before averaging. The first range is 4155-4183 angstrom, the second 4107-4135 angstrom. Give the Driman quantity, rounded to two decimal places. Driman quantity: -0.05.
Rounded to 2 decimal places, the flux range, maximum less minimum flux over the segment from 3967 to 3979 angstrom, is 0.12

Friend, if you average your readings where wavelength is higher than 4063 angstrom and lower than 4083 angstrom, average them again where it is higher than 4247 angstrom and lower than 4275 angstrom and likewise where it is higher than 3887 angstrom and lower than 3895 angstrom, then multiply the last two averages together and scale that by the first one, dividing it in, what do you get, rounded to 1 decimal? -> 7.3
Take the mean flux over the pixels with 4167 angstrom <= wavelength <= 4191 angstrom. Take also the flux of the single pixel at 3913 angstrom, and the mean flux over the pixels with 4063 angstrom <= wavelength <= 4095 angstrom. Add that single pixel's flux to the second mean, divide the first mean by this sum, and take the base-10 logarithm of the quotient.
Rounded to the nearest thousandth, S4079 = -0.317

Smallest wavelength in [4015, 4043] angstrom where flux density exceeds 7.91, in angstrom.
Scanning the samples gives 4017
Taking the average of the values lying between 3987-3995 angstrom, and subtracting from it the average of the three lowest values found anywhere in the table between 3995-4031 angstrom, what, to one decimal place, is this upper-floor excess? 0.1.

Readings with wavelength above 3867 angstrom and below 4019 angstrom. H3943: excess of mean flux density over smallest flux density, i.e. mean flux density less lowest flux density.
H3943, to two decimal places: 0.21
